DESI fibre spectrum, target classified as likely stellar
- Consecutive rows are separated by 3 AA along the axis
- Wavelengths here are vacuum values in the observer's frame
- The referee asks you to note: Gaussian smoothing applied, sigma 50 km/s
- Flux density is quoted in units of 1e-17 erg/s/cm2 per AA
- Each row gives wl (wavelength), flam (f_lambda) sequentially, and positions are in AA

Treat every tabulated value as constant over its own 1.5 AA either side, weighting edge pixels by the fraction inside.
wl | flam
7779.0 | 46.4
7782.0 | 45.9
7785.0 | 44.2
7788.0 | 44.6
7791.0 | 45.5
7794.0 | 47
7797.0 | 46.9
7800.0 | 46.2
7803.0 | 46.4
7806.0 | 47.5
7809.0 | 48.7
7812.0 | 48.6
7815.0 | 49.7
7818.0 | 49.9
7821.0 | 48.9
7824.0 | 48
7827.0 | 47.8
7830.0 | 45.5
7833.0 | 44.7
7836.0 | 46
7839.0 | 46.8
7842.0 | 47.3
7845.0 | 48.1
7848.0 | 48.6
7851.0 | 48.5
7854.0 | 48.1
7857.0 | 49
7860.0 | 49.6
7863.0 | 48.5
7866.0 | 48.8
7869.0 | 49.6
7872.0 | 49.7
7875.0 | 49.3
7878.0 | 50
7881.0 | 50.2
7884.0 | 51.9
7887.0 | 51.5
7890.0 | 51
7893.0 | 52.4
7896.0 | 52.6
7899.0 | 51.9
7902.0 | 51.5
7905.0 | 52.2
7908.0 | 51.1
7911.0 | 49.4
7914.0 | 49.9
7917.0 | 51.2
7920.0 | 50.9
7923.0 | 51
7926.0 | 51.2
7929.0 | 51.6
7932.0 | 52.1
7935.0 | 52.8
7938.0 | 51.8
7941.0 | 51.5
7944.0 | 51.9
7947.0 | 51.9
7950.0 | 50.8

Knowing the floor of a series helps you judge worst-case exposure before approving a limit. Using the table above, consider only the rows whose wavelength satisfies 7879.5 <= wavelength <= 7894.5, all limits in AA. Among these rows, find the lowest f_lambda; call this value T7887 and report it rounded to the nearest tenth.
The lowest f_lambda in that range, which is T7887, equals 50.2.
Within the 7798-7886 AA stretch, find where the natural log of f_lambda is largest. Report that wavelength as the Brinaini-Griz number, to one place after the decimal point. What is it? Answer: 7884.0 AA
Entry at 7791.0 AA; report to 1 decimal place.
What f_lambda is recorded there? 45.5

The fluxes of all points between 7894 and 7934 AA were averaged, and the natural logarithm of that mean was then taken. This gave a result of 3.94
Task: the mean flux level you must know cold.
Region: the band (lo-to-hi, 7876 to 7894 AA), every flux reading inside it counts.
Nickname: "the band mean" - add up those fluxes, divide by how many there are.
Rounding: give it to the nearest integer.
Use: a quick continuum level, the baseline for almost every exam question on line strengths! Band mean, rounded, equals 51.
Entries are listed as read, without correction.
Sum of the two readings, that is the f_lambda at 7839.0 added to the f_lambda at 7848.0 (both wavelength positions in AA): 95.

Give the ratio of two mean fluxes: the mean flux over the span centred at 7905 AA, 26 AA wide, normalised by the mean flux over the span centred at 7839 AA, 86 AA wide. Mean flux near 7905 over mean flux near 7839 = 1.07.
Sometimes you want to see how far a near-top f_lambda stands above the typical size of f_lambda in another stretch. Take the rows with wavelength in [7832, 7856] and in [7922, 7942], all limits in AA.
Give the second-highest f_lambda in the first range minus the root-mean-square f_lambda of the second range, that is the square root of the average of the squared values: -3.22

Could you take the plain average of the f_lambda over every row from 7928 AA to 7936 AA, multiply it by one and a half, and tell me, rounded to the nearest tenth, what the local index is 78.2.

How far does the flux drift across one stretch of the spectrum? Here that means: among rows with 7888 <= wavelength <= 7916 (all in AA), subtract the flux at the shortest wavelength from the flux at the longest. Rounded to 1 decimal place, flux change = -1.1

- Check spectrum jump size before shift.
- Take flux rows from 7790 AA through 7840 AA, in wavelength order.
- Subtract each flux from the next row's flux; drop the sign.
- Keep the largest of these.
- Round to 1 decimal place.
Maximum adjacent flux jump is 2.3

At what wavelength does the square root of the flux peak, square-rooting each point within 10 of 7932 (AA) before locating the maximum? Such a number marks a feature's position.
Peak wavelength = 7935.0 AA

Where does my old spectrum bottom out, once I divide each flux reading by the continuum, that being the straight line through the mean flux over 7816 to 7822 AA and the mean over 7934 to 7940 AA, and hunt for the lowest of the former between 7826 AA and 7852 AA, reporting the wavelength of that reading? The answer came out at 7833.0 AA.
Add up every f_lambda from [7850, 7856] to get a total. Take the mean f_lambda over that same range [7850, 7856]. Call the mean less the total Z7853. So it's -48.3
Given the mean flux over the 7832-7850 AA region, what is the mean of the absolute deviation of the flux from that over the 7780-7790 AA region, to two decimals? 2.02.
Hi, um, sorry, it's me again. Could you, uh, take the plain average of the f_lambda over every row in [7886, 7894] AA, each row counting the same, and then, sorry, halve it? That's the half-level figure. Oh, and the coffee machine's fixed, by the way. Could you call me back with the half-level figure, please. 25.8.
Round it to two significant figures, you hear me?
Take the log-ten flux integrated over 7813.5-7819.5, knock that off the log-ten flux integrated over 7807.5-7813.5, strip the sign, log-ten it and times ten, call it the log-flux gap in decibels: -12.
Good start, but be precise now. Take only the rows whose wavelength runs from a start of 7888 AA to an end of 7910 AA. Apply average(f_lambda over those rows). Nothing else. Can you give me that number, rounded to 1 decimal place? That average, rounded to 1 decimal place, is 51.8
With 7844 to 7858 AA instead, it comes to 48.5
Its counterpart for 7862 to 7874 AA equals 49.2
